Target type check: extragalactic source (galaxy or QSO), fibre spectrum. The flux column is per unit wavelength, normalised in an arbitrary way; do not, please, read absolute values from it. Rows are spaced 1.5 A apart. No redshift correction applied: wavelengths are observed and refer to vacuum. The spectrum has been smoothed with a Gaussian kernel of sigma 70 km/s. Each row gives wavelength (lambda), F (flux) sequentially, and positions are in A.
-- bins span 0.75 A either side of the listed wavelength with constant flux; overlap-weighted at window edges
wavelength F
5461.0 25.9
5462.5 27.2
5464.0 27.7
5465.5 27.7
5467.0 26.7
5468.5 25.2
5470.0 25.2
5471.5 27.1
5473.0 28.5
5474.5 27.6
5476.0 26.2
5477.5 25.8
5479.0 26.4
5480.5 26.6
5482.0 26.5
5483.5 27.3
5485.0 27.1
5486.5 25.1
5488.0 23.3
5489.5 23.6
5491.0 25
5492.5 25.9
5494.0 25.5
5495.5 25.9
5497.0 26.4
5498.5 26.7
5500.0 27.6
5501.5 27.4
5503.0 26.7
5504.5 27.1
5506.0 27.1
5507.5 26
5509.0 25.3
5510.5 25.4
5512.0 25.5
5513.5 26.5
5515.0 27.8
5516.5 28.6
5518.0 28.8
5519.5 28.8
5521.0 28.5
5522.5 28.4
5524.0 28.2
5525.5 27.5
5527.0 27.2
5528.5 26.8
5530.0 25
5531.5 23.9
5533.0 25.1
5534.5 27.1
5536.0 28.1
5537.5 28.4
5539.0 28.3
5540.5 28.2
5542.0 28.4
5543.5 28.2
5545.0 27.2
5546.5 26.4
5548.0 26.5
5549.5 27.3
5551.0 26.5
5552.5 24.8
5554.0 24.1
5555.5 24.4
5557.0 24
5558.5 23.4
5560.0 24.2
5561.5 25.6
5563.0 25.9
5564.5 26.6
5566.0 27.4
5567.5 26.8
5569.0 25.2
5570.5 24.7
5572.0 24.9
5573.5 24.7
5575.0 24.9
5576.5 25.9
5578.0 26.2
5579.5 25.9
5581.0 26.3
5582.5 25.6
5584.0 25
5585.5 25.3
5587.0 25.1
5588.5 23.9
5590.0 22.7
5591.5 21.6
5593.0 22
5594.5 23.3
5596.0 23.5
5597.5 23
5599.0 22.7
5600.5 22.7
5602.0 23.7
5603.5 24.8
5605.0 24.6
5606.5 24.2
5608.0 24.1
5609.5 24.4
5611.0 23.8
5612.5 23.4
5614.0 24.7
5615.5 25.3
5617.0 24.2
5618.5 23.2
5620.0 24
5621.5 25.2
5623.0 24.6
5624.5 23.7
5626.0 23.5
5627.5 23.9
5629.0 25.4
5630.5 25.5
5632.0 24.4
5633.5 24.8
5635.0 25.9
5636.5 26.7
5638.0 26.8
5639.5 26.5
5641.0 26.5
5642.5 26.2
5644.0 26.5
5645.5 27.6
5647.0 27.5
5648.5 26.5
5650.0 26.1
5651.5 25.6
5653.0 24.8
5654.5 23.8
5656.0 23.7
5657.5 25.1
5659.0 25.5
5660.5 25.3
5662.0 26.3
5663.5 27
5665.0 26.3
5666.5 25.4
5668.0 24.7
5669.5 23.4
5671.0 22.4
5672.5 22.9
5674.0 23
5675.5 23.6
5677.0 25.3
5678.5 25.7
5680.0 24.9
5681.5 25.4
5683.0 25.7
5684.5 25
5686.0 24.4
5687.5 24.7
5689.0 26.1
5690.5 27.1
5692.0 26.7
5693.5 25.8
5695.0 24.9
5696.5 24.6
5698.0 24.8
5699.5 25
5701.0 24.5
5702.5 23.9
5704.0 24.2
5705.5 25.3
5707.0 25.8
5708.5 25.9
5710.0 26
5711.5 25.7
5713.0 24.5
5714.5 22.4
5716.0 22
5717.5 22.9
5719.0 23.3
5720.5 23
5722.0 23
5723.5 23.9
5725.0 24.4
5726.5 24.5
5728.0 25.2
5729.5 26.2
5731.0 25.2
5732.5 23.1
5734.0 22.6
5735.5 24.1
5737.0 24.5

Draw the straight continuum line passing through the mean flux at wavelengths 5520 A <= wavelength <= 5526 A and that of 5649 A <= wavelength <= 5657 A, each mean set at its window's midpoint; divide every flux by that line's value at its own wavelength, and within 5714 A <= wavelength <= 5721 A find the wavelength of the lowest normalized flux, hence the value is 5716.0 A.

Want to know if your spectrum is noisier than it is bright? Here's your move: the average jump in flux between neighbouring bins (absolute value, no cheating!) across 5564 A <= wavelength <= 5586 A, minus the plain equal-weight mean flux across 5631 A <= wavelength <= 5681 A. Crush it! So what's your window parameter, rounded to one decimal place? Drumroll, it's -24.8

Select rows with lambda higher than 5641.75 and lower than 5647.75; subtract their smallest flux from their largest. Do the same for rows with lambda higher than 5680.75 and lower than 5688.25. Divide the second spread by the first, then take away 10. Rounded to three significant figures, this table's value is -9.07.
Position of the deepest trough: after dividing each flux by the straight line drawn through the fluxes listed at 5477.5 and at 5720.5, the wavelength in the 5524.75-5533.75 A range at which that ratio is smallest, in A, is 5531.5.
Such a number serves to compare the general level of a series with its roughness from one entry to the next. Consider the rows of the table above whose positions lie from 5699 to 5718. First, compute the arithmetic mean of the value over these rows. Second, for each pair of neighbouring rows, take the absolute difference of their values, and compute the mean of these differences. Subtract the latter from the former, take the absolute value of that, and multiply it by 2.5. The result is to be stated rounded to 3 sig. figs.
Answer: 59.5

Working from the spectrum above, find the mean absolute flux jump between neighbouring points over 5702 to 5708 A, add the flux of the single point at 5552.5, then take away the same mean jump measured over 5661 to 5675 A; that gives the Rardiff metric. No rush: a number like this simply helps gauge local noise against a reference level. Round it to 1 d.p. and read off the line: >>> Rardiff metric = 24.7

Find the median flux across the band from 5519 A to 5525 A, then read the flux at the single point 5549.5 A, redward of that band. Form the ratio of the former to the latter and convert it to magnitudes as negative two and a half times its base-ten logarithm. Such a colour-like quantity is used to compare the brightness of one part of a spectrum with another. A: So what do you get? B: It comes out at -0.045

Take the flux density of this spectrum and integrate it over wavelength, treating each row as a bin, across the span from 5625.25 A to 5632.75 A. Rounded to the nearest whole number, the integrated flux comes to 184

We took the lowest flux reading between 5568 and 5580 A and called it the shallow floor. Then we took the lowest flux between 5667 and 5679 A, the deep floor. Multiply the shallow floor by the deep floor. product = 553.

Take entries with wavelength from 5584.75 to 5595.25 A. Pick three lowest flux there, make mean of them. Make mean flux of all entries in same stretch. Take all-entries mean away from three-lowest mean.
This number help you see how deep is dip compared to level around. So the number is -1.31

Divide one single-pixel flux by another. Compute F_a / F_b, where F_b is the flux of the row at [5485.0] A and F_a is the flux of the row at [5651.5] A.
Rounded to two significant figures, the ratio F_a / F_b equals 0.94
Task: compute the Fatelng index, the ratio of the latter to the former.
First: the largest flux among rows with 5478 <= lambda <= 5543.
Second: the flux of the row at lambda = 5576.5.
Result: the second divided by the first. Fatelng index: 0.899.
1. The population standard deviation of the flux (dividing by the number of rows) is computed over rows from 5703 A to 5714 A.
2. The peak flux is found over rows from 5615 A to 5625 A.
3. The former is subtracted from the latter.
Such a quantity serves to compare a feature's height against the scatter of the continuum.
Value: 24.6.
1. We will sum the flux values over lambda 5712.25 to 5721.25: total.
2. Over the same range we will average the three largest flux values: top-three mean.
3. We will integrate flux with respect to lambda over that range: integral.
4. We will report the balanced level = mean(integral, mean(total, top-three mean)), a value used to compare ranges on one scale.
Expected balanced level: 144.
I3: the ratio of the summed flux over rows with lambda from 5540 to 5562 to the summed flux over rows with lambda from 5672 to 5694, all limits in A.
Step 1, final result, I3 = 1.034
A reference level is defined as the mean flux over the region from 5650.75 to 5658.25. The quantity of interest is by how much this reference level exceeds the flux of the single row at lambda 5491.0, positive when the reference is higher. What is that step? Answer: -0.4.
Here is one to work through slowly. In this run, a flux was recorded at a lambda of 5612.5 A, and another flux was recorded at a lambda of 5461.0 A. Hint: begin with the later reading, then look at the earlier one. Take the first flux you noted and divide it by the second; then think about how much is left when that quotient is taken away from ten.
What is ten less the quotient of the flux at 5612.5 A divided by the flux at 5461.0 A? 9.10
